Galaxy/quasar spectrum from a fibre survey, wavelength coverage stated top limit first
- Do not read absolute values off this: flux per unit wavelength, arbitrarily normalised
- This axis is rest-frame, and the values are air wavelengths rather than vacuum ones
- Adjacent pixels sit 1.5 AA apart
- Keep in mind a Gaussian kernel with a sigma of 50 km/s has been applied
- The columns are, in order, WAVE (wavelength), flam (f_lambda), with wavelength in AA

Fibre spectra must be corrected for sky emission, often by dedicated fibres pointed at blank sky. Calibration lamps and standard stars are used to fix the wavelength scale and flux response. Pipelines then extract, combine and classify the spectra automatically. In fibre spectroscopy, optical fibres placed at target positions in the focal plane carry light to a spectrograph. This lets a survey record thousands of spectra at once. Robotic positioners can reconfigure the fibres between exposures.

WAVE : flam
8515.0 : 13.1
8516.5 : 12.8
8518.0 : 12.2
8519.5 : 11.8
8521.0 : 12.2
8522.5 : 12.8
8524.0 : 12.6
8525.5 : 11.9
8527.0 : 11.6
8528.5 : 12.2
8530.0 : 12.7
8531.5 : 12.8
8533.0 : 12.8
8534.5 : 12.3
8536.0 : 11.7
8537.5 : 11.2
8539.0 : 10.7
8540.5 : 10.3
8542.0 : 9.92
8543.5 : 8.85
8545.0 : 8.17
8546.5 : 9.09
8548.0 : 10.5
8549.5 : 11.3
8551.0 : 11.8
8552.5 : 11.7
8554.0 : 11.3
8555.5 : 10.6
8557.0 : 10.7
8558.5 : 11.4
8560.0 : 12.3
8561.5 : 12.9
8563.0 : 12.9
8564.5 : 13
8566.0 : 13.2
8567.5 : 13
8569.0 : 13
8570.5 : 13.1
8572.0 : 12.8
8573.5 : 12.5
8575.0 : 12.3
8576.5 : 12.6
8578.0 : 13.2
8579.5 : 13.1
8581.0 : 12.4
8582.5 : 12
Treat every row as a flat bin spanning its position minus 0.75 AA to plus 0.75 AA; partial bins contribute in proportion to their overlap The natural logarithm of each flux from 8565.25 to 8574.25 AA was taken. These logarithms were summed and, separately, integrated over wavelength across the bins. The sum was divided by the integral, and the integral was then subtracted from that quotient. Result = -22.4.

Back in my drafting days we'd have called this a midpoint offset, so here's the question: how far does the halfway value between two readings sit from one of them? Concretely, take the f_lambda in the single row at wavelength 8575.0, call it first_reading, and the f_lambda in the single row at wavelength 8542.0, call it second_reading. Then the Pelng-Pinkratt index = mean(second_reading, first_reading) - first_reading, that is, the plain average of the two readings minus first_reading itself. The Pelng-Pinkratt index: -1.2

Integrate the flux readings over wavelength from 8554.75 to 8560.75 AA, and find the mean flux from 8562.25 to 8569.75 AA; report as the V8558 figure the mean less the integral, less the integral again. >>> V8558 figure -122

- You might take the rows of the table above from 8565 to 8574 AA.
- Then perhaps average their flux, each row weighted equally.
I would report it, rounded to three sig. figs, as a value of 12.9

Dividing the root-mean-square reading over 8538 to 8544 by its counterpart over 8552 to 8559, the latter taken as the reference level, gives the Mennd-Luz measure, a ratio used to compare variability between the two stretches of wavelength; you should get 0.89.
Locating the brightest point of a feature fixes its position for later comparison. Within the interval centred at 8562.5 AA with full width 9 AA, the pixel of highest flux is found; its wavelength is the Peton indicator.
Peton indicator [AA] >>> 8566.0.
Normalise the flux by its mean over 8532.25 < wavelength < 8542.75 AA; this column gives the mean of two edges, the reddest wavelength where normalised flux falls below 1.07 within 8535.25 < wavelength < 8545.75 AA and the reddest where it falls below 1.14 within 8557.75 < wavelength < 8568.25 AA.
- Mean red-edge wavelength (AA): 8552.5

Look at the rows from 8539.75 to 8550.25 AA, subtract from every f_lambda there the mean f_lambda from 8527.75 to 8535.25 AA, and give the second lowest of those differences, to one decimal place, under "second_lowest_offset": -3.7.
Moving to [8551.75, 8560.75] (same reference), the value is -1.9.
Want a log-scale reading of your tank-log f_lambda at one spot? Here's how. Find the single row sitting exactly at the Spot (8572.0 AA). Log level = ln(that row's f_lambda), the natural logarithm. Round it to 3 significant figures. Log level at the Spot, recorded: 2.55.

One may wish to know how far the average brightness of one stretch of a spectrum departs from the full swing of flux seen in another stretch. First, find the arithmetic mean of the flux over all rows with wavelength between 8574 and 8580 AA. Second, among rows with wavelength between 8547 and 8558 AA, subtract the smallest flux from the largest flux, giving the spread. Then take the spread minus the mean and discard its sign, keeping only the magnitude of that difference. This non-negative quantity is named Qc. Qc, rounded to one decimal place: 11.5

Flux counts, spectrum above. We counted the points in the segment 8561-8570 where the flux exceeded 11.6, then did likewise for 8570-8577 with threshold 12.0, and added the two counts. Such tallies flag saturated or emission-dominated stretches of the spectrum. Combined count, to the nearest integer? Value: 11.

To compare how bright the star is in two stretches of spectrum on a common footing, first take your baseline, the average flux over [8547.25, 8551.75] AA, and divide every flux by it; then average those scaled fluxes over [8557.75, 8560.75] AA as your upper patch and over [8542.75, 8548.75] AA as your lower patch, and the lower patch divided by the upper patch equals 0.77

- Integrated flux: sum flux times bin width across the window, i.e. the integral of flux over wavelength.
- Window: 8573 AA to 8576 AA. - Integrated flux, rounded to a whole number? 37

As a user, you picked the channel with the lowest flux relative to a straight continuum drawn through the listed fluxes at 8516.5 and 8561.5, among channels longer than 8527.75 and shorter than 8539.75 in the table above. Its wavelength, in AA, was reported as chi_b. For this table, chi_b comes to 8539.0 AA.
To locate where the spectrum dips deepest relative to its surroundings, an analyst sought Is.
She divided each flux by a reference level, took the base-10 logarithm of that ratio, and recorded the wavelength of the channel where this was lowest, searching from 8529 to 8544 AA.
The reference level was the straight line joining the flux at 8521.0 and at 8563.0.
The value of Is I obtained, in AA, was 8543.5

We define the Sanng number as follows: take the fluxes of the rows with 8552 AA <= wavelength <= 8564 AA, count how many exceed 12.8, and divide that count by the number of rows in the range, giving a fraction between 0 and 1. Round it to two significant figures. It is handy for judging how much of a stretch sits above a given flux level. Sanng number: 0.25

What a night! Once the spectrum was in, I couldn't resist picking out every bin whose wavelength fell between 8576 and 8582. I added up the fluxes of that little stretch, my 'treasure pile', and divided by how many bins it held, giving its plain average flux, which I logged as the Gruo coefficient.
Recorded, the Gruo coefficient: 12.8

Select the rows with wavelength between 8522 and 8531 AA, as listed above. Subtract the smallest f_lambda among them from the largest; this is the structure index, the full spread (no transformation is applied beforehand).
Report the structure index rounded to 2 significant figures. 1.2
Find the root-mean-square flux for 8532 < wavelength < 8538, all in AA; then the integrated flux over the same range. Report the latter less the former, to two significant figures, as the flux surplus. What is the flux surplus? 60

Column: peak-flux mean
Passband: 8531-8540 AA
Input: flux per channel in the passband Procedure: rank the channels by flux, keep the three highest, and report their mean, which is 12.6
